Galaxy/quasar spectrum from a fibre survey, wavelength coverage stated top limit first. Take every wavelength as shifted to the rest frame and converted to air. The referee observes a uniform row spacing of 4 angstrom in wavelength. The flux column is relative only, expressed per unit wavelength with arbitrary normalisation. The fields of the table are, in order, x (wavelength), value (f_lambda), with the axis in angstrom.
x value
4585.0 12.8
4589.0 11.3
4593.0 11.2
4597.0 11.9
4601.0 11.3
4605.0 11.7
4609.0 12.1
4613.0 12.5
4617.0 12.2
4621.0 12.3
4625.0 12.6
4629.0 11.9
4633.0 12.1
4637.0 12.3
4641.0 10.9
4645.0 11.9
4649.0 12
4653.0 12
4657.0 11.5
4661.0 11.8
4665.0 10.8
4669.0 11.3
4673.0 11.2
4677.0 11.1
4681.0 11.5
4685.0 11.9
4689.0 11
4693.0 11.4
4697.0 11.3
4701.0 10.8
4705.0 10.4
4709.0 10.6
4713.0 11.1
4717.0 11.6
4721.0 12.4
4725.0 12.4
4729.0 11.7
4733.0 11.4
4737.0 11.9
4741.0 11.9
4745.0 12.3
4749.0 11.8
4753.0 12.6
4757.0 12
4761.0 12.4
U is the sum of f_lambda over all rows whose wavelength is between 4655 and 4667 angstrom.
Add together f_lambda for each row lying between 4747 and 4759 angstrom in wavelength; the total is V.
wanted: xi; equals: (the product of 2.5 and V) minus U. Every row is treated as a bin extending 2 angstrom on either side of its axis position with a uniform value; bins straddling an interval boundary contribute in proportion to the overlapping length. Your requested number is 57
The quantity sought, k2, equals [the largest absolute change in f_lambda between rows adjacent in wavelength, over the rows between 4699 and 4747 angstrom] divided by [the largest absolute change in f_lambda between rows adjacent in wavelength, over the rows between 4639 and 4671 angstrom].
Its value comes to 0.80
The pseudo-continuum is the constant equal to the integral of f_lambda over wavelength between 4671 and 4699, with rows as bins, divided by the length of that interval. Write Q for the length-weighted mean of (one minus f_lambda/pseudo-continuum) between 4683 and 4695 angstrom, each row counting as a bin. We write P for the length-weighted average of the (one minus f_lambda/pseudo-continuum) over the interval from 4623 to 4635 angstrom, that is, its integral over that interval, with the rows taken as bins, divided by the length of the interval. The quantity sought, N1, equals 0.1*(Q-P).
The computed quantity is 0.0068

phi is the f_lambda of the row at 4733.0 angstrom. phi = 11.4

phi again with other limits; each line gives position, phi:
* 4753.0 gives 12.6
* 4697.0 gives 11.3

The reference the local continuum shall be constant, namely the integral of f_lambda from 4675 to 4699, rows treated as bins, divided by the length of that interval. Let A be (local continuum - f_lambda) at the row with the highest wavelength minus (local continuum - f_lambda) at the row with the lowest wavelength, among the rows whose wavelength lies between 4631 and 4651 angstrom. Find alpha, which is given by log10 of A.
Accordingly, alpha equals -1.0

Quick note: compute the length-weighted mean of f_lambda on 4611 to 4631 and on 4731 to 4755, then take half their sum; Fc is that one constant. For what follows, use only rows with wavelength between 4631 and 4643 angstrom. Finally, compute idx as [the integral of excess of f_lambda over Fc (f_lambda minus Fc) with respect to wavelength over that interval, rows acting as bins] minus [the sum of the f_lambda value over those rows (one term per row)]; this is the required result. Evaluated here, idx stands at -40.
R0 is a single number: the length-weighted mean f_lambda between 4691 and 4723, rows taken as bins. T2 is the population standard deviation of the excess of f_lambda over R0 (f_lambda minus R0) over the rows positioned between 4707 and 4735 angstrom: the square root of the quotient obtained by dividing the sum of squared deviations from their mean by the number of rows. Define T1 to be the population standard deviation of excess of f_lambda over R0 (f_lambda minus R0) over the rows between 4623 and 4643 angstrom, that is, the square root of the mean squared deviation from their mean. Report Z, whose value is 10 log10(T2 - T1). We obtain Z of -15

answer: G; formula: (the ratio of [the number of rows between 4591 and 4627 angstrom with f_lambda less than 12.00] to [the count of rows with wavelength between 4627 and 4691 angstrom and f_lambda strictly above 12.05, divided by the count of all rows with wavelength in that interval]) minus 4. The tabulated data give 28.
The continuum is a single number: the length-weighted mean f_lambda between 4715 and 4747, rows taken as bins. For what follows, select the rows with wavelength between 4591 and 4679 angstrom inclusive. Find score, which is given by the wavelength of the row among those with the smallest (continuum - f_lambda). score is 4625.0 angstrom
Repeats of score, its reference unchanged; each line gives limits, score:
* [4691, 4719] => 4717.0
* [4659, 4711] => 4685.0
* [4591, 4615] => 4613.0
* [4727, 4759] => 4753.0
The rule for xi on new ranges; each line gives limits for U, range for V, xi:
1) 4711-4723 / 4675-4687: 51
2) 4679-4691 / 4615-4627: 58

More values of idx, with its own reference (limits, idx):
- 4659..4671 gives -44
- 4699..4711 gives -50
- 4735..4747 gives -37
